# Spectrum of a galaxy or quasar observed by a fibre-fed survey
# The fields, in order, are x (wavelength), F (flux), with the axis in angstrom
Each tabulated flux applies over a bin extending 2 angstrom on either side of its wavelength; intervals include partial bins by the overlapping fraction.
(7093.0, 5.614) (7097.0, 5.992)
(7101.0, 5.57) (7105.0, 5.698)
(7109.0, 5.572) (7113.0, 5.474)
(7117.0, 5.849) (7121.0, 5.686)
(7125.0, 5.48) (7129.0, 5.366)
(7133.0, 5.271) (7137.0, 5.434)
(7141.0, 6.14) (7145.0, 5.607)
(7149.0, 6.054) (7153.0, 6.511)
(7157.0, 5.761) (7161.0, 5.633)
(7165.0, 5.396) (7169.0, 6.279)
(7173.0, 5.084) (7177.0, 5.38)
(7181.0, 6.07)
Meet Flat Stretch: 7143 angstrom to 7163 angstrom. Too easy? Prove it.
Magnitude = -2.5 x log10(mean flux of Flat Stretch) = -1.93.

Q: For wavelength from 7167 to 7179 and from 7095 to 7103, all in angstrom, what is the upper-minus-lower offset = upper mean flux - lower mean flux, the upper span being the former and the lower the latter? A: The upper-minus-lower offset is -0.20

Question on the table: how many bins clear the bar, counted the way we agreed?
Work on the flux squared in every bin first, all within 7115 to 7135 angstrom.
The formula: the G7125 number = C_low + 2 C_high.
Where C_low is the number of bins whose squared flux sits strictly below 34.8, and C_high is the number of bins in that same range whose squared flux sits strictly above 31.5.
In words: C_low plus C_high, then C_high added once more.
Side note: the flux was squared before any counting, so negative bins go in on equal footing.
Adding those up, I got 9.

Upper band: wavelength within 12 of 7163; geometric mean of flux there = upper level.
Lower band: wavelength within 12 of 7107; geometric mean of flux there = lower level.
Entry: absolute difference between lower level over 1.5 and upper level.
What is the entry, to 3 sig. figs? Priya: 1.96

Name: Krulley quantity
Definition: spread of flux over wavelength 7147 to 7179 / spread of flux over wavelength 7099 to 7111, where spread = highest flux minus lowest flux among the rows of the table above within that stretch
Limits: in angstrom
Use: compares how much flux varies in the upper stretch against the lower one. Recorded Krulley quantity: 11.1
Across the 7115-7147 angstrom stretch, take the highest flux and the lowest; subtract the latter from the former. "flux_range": 0.9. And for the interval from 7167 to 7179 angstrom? 1.2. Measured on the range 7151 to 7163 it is 0.9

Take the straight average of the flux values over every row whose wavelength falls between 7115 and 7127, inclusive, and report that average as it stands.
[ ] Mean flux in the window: 5.67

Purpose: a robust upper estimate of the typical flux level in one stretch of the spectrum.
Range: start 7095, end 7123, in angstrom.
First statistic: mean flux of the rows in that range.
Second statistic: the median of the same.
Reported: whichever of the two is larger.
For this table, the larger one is 5.69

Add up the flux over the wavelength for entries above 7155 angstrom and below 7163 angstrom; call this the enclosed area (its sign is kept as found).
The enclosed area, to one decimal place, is 45.6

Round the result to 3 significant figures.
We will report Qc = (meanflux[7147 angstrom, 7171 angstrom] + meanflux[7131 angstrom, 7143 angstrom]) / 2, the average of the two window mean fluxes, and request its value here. 5.78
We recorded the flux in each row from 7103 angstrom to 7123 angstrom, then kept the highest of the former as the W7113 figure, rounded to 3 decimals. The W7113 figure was 5.849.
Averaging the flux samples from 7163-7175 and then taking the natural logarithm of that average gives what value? 1.72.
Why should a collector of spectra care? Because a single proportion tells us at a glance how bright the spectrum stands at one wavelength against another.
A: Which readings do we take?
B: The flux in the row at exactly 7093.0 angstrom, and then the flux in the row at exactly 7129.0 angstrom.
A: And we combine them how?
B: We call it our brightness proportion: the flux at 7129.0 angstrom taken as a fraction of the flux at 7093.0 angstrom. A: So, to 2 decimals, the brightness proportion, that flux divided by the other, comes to 0.96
